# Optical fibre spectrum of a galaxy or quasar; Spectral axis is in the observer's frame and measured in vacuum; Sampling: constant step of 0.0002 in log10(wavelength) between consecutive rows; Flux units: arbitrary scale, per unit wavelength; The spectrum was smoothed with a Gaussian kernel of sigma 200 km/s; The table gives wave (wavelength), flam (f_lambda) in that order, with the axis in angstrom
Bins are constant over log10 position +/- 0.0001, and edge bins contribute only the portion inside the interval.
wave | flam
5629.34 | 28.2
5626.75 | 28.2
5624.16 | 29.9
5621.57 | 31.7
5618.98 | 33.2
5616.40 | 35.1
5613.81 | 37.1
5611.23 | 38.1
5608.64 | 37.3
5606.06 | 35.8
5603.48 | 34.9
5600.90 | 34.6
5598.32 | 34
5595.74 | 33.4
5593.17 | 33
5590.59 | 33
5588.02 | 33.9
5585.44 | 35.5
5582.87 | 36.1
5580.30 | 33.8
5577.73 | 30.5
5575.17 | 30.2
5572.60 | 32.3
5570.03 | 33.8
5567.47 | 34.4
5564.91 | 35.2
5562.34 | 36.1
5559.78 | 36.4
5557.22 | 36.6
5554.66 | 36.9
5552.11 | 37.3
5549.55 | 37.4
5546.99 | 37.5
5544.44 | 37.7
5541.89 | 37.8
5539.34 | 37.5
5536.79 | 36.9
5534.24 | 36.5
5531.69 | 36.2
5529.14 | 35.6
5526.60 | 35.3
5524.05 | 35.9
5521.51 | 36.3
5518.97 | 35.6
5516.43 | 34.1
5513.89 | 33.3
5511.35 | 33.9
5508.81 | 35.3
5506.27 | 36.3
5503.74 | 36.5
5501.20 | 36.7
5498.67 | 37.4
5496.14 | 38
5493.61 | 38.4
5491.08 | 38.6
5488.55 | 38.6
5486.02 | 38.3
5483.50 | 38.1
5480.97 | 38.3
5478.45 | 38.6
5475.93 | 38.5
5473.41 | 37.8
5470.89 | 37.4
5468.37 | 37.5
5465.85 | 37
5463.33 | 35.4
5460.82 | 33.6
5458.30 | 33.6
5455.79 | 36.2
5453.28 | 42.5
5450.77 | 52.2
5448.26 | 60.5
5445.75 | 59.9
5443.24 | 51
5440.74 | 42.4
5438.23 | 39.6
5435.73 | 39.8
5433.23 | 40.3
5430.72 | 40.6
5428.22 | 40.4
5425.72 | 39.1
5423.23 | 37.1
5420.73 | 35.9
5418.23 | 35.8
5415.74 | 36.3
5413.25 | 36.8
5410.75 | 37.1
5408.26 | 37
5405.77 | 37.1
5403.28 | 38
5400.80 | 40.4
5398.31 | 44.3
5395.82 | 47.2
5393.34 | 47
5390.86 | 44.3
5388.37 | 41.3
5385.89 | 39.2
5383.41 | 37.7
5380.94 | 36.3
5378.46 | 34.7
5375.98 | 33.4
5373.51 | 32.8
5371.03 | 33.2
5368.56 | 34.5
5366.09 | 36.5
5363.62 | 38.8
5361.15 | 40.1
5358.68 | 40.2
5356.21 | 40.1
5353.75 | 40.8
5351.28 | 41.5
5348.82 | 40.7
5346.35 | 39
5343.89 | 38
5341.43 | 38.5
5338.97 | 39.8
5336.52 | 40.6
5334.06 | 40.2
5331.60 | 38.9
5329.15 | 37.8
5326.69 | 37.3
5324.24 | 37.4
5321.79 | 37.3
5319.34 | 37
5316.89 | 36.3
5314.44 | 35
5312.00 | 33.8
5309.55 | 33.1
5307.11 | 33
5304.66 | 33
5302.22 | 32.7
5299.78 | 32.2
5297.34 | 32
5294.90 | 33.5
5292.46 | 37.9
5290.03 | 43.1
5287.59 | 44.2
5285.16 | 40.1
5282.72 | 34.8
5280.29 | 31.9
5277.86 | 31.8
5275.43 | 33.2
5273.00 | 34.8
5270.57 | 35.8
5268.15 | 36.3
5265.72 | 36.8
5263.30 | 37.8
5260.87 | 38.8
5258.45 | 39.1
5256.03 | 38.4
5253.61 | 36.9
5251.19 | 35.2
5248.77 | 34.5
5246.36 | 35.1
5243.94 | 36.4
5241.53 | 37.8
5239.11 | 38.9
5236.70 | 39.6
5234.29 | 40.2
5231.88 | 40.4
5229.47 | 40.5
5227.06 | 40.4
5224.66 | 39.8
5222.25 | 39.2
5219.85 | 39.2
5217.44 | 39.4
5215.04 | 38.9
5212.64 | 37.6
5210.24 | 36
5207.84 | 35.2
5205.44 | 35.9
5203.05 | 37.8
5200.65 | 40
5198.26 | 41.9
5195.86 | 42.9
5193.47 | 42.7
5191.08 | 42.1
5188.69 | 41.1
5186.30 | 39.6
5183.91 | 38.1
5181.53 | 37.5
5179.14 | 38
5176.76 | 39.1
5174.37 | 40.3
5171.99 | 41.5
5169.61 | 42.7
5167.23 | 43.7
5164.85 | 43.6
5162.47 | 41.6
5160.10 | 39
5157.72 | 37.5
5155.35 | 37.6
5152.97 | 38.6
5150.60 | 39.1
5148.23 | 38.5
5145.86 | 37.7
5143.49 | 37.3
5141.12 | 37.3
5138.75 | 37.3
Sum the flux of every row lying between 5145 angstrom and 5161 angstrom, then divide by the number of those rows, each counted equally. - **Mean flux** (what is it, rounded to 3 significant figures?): 38.3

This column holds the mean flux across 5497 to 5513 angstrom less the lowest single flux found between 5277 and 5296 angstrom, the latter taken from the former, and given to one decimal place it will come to 4.2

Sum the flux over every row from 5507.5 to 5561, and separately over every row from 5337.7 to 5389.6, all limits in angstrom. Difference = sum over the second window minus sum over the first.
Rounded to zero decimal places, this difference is 37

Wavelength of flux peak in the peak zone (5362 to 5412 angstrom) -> 5395.82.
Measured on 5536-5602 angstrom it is 5541.89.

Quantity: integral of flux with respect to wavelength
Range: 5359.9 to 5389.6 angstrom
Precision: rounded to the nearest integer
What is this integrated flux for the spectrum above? 1085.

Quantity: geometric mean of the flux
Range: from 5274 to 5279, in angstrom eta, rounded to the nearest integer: 32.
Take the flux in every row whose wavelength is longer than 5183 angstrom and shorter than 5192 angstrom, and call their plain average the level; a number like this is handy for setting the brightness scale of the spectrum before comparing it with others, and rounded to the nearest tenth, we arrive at 40.2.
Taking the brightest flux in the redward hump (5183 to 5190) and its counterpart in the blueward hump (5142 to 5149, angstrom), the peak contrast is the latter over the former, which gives 0.94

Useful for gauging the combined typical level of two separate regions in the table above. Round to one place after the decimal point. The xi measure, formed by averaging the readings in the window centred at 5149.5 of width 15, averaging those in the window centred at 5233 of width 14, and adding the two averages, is 78.1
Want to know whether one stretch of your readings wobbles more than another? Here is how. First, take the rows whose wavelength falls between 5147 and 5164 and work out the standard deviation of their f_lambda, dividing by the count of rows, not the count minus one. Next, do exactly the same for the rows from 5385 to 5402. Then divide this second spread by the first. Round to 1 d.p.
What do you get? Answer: 2.3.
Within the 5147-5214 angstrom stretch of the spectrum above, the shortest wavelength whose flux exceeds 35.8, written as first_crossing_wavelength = 5148.23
